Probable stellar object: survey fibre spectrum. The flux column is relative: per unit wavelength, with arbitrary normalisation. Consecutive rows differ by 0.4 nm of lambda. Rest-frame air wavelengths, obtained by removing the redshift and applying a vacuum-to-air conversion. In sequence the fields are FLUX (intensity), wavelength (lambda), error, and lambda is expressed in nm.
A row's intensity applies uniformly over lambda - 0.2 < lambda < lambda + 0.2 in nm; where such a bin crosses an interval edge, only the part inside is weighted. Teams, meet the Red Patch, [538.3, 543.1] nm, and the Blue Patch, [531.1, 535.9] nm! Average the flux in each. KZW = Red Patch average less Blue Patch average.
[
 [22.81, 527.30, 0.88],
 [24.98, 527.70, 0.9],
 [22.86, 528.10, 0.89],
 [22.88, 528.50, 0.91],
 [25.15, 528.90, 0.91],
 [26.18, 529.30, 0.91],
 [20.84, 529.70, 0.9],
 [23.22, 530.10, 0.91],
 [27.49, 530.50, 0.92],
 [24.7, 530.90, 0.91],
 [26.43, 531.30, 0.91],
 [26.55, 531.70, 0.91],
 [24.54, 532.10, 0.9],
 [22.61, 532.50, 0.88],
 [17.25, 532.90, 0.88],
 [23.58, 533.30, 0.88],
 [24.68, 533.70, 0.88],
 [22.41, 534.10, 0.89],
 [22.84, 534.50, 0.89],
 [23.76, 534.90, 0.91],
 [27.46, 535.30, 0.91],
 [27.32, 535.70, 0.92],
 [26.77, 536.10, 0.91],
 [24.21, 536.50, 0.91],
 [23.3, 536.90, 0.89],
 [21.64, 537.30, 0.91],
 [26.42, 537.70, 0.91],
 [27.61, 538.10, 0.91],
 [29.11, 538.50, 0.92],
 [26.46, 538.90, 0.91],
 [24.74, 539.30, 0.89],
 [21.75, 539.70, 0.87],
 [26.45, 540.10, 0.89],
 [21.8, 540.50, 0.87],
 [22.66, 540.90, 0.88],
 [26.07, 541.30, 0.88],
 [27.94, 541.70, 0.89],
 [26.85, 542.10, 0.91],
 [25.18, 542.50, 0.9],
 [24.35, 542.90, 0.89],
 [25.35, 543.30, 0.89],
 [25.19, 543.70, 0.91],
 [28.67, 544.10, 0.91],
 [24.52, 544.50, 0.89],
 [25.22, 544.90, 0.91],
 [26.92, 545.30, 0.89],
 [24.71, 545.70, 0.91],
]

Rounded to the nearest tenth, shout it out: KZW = 1.2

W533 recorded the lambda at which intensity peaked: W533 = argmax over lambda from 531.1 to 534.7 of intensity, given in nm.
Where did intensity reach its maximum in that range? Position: 531.70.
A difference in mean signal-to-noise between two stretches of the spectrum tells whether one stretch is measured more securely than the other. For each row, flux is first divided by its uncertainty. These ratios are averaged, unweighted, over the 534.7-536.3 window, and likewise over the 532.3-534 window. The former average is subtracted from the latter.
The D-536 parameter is -3.8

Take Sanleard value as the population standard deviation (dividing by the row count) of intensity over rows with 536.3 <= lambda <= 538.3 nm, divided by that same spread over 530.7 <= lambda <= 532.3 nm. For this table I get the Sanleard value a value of 2.3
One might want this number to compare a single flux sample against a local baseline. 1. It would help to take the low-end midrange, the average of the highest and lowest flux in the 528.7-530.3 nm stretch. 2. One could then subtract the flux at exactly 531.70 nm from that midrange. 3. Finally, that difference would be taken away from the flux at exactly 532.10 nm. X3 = 27.6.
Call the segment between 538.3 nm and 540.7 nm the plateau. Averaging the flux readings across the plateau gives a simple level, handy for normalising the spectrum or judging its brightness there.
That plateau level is 25.1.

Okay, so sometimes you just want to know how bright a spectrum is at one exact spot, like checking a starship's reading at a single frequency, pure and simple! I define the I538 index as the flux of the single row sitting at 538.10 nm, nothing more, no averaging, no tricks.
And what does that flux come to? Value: 27.61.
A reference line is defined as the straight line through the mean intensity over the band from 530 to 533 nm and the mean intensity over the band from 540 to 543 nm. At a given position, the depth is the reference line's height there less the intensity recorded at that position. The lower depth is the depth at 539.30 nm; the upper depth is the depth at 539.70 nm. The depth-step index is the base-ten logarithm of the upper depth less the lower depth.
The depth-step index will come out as 0.48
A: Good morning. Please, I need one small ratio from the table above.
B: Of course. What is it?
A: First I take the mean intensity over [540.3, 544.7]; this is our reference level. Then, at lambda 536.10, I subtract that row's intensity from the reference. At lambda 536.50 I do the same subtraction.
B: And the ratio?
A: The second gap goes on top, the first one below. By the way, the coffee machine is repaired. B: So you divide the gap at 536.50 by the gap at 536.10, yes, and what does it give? -0.8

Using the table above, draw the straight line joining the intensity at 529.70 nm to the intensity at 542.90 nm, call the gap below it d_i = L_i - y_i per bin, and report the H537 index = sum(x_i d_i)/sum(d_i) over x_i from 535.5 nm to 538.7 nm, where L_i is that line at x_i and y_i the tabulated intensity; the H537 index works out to 537.21 nm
